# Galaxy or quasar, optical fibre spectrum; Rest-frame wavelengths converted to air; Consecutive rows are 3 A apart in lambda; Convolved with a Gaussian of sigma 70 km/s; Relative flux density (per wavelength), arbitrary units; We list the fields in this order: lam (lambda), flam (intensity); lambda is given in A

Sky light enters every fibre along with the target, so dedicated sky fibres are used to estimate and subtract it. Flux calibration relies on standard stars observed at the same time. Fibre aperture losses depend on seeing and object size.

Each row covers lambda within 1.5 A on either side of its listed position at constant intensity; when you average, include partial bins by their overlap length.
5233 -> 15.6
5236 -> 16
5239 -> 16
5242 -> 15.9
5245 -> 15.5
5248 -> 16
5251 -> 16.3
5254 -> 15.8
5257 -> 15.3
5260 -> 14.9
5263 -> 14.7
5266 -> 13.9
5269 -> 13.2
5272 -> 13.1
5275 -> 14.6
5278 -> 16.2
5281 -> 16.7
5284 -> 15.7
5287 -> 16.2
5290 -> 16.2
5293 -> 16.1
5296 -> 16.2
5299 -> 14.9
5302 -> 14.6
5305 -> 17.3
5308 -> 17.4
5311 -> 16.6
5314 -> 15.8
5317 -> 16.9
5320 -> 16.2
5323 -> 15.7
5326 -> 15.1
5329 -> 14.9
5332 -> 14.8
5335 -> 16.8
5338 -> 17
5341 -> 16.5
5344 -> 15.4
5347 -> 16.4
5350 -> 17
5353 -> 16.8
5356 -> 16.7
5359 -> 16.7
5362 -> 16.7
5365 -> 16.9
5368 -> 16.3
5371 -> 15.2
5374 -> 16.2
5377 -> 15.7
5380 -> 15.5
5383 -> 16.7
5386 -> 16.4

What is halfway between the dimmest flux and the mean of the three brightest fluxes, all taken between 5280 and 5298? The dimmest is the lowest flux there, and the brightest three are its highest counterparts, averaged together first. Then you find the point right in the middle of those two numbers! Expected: 16.0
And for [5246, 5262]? 15.5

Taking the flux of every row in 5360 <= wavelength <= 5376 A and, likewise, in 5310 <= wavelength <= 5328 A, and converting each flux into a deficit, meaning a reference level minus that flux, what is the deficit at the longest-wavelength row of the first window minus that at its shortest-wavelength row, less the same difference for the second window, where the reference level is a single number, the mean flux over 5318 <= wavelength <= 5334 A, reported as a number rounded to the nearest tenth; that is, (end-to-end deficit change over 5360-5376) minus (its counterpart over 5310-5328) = -1.0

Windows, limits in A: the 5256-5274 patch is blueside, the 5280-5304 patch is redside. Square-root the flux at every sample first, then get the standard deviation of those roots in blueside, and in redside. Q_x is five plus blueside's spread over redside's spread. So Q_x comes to 6.3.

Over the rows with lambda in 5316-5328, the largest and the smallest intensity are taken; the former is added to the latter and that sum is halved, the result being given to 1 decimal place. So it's 16.0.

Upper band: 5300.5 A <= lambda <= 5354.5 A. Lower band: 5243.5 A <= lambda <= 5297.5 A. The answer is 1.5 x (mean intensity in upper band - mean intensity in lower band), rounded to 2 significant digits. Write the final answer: 1.2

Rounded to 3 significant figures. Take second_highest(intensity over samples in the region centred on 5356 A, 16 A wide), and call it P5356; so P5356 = 16.8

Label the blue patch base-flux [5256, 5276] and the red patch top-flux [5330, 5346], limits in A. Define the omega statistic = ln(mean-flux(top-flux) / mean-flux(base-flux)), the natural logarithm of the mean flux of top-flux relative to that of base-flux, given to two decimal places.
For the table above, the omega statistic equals 0.12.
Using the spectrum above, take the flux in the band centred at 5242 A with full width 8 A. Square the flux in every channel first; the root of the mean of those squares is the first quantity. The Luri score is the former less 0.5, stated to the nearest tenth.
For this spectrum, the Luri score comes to 15.3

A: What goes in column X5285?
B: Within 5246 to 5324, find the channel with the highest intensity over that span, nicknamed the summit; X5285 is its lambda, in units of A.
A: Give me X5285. 5308 A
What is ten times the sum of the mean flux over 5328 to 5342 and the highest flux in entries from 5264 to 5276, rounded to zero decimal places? 306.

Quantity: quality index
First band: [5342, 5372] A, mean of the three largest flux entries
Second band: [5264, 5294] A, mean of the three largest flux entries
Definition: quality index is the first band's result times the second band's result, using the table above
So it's 277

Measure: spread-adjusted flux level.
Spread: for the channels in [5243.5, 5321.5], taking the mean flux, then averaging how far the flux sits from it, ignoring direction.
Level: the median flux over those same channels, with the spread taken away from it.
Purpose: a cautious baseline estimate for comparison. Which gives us 15.0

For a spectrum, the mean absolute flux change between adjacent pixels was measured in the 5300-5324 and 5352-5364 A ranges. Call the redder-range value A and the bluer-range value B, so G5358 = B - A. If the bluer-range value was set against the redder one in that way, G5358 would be 0.9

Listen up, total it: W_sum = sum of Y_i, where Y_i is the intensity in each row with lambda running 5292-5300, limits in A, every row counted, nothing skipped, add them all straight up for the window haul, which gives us 47.2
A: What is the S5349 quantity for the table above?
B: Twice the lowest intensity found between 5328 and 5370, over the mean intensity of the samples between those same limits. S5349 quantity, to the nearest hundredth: 1.81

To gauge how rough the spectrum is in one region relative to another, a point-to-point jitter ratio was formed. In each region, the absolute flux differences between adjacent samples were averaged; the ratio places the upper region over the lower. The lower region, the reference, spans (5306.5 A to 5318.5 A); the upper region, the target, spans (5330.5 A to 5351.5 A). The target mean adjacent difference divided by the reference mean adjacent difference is 1.0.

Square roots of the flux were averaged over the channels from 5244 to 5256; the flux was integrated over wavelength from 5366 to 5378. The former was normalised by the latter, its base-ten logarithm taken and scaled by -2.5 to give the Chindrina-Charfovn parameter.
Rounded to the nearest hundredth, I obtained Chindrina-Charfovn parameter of 4.20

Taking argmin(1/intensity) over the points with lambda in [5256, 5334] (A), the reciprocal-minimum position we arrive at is 5308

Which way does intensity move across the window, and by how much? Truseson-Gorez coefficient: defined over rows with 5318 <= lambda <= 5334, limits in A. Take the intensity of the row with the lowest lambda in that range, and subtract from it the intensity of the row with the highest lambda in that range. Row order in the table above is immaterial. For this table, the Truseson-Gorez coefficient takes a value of 1.4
